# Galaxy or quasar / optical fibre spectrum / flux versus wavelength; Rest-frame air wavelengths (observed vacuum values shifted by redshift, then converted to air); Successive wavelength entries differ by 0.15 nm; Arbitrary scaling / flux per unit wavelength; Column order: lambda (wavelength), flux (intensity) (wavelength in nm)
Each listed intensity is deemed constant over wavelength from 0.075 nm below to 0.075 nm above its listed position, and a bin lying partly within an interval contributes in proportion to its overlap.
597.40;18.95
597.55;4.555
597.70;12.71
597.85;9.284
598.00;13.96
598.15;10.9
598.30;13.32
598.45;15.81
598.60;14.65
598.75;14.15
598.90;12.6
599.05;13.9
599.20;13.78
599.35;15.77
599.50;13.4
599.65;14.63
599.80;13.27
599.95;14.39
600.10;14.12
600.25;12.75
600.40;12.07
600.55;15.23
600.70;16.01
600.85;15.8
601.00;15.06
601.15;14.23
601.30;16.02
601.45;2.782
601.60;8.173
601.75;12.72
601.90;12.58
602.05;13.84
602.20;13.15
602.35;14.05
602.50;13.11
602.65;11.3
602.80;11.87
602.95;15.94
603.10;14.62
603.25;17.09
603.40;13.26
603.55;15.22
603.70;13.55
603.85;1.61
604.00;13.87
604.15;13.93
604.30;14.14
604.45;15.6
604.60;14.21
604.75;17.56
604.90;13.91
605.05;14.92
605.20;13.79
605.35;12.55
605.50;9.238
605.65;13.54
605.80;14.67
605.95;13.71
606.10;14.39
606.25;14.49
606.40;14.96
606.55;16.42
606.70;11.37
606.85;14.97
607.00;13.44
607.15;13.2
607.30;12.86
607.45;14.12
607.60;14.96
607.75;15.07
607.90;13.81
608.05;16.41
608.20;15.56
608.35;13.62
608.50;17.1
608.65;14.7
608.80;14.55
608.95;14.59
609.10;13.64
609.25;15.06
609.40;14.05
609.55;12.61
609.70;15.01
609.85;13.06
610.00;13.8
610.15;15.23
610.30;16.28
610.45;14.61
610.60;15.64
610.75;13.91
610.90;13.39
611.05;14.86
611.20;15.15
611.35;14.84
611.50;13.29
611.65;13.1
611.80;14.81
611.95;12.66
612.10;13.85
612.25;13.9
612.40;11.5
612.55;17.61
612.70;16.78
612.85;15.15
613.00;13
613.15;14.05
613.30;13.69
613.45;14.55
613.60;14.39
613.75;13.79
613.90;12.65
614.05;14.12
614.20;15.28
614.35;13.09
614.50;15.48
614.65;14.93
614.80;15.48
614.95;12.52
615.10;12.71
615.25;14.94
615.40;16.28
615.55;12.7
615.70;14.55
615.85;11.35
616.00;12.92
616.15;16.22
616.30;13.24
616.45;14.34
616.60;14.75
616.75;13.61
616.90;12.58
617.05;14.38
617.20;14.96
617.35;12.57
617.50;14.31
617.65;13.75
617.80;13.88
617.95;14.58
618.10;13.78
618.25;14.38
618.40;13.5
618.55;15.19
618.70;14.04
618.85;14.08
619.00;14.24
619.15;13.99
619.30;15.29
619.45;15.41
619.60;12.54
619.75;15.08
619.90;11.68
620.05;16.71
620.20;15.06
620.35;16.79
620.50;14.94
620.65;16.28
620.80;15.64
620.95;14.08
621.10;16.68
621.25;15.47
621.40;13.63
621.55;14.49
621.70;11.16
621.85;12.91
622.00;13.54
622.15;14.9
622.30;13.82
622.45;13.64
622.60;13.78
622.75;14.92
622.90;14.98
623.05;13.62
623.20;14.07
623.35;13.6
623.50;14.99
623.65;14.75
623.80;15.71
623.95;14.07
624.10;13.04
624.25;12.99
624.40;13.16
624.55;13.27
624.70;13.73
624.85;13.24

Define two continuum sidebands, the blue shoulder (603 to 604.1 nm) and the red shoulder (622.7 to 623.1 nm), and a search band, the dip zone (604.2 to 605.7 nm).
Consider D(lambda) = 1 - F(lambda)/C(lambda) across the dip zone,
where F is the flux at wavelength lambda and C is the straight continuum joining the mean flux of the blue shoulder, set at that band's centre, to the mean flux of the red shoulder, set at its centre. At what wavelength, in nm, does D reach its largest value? 605.50 nm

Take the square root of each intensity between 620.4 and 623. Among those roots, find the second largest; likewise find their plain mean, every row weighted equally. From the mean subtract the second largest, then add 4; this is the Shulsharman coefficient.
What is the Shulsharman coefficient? 3.76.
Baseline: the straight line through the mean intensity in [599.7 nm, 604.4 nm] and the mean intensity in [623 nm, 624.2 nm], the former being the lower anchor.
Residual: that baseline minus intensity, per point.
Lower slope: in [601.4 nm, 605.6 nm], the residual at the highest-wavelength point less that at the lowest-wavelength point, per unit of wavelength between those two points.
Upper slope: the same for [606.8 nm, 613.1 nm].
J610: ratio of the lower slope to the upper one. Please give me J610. -4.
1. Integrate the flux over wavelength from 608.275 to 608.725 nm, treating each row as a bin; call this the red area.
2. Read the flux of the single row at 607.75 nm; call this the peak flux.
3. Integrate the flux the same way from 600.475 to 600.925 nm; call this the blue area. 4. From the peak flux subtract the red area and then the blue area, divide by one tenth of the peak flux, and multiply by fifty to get 40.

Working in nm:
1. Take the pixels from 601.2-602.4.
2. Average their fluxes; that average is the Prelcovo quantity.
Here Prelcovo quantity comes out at 11.7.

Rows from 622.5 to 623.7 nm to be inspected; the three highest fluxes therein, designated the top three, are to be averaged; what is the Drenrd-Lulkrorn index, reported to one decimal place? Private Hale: 15.0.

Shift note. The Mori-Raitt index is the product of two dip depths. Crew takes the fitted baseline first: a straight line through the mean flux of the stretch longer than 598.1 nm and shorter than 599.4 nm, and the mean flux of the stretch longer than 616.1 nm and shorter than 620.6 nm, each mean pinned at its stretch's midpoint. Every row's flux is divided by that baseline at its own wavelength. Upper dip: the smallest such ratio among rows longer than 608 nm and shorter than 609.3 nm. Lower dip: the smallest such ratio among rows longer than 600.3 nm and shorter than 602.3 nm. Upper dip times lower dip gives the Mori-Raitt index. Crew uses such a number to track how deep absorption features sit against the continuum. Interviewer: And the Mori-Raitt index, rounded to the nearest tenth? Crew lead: 0.2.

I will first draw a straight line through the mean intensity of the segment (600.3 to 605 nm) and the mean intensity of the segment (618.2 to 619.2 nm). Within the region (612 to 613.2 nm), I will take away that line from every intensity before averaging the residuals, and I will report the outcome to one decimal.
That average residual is 0.6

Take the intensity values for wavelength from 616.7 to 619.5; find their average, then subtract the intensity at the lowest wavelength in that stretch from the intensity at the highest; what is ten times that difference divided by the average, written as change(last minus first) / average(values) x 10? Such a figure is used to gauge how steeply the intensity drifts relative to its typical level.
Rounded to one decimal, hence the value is 1.3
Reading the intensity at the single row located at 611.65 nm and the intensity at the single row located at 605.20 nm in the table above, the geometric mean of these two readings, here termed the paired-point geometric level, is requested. 13.4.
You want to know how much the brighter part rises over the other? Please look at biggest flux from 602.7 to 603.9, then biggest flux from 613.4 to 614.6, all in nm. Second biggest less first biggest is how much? -1.6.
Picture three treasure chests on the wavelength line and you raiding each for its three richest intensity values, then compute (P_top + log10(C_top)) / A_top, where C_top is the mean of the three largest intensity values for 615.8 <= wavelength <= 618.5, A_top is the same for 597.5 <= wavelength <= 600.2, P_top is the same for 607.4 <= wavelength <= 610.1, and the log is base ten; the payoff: 1.14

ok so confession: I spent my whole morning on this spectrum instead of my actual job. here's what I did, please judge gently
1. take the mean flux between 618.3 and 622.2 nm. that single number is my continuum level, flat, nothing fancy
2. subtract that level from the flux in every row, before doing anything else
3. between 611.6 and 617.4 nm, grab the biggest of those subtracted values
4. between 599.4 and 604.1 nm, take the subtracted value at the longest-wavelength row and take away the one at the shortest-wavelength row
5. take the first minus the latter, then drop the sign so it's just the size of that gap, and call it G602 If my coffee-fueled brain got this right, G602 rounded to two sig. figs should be 2.6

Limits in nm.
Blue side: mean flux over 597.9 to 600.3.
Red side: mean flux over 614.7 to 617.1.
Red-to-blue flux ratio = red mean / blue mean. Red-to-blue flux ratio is 1.01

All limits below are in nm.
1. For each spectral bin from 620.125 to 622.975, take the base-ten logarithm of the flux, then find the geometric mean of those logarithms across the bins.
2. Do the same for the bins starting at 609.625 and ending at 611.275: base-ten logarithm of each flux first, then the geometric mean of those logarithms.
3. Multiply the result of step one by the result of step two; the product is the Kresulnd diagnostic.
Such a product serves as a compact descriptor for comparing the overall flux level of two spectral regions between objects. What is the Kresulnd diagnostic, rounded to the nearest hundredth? 1.35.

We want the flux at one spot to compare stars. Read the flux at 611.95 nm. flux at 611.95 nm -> 12.66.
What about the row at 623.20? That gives 14.07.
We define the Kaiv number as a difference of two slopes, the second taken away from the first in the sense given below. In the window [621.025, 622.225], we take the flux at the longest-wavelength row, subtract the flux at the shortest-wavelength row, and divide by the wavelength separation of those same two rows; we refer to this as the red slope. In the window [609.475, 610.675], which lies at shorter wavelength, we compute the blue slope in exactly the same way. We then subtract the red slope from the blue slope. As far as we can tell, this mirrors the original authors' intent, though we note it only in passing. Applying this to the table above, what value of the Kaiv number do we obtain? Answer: 4.6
